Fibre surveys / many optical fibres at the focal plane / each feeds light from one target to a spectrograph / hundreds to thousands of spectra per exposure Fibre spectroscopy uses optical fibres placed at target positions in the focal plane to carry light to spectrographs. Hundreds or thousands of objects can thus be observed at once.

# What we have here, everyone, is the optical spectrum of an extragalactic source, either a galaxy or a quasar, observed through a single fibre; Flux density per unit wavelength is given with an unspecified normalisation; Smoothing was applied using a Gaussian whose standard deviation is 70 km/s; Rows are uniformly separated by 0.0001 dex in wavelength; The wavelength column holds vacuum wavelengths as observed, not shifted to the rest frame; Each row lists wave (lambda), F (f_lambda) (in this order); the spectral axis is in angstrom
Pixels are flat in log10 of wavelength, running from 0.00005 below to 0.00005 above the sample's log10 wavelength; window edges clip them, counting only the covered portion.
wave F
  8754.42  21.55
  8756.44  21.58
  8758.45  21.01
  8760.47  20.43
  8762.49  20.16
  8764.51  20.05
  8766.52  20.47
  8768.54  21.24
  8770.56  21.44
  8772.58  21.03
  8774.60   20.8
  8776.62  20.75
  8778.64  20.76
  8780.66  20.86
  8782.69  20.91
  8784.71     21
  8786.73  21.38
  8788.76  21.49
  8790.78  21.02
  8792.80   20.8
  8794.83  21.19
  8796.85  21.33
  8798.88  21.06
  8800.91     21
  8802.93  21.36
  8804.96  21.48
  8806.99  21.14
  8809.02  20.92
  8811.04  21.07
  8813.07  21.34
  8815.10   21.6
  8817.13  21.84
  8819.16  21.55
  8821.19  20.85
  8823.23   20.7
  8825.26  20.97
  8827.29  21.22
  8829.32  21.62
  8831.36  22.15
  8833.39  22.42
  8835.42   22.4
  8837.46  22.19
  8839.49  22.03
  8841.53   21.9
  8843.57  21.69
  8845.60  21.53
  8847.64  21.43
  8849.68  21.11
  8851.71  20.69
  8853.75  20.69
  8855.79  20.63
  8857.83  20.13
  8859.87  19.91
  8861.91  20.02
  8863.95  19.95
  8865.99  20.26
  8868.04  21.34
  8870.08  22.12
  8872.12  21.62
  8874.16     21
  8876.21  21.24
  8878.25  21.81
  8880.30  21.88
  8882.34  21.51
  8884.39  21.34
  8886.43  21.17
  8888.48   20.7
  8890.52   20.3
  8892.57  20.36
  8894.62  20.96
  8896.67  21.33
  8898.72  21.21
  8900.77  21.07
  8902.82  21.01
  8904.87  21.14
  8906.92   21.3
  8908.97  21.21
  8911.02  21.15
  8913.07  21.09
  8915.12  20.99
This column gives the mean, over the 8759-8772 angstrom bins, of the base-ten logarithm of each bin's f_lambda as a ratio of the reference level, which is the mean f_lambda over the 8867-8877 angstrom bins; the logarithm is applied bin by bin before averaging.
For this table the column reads -0.017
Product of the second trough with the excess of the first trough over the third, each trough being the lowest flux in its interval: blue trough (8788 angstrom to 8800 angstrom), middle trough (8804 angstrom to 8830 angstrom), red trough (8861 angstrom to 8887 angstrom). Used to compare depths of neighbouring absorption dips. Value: 18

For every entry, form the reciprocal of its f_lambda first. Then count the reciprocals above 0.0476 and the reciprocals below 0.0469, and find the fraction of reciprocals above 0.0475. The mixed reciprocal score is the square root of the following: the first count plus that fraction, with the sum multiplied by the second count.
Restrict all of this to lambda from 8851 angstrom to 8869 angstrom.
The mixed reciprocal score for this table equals 3.0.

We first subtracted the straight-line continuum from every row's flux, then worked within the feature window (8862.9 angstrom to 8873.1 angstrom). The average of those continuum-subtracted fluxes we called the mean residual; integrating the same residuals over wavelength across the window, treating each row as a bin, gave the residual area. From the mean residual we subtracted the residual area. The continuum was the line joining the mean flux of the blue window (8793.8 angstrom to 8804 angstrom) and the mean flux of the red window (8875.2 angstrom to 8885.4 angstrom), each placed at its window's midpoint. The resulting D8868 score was 4.1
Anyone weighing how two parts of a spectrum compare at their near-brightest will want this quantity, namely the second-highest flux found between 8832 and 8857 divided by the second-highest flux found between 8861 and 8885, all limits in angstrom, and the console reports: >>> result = 1.02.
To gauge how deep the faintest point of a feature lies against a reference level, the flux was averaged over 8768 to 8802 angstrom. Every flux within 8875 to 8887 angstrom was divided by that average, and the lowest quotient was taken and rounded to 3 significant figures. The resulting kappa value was 1.01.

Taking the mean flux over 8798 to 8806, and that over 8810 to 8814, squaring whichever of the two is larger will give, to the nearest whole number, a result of 451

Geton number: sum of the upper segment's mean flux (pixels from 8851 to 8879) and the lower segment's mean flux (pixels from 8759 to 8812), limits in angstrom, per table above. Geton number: 41.8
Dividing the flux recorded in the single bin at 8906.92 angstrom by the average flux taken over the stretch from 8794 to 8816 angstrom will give 1.00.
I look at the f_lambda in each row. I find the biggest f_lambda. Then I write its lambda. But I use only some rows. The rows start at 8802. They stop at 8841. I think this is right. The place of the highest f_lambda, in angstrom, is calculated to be 8833.39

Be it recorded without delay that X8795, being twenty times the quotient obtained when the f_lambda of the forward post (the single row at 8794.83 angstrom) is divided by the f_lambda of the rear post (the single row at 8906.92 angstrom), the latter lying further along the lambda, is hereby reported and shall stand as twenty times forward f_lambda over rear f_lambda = 19.9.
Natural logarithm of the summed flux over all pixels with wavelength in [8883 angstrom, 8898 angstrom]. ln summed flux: 4.98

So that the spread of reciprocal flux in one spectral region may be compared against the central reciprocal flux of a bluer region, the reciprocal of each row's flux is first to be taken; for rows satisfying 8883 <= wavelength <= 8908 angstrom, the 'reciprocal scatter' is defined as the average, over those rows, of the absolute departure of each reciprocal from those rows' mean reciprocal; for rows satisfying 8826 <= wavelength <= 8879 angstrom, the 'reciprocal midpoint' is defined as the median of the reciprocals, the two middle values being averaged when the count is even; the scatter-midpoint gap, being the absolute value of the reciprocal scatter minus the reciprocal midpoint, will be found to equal 0.0461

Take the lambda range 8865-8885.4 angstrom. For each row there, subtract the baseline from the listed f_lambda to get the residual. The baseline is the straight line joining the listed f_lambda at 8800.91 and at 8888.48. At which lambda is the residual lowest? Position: 8865.99 angstrom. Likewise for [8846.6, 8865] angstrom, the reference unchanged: 8859.87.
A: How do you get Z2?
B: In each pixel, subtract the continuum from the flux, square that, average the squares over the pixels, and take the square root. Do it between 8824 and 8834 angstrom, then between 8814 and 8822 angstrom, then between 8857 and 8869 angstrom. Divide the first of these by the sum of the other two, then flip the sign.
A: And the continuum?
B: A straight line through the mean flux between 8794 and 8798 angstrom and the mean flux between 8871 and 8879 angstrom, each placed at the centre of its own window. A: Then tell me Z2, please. -0.39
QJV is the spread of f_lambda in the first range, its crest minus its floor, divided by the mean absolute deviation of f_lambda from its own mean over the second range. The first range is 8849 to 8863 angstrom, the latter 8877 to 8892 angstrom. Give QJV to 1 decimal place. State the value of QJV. 2.7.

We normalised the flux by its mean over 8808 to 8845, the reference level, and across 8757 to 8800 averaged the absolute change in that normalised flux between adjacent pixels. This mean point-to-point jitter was 0.0122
